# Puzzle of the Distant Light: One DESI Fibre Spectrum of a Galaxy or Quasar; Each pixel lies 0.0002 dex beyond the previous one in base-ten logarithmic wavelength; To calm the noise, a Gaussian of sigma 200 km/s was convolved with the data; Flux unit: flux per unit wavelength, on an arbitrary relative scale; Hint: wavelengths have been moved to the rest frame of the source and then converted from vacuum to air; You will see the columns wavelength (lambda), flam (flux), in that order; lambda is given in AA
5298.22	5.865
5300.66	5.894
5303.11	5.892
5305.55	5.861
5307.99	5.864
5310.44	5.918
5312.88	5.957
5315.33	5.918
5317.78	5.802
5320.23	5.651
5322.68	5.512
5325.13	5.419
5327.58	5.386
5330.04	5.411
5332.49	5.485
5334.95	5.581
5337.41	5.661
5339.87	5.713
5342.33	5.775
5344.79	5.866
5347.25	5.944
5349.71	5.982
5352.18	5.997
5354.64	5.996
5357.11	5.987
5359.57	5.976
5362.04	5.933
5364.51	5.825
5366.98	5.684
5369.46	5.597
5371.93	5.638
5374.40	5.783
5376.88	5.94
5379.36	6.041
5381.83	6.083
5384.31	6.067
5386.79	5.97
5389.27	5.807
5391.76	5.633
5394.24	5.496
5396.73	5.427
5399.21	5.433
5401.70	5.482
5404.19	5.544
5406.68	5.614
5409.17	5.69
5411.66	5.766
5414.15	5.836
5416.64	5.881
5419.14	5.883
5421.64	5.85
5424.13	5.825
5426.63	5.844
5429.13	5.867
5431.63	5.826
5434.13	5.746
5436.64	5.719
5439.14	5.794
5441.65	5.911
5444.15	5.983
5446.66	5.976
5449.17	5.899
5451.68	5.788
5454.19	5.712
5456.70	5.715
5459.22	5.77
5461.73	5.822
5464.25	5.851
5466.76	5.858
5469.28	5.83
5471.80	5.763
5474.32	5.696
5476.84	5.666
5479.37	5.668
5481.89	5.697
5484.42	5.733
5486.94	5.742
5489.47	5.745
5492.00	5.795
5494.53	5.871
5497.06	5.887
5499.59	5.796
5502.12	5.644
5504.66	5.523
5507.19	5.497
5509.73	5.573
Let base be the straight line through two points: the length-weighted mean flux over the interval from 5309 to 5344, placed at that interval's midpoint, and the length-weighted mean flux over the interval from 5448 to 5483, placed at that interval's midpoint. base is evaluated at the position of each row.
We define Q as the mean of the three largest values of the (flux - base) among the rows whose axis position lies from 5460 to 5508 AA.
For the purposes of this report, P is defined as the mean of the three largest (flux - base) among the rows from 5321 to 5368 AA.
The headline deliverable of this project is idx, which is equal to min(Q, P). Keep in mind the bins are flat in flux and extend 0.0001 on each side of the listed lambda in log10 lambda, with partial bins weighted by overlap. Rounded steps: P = 0.31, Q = 0.09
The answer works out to 0.09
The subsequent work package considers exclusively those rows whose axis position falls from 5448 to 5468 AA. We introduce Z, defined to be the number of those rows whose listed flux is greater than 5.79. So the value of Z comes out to 4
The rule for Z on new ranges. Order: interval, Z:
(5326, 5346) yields 1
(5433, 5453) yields 5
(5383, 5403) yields 3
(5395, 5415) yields 1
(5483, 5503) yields 4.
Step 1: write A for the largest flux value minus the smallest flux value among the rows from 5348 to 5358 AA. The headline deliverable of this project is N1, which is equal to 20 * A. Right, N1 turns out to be 0.3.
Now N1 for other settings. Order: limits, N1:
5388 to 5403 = 7.6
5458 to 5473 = 1.9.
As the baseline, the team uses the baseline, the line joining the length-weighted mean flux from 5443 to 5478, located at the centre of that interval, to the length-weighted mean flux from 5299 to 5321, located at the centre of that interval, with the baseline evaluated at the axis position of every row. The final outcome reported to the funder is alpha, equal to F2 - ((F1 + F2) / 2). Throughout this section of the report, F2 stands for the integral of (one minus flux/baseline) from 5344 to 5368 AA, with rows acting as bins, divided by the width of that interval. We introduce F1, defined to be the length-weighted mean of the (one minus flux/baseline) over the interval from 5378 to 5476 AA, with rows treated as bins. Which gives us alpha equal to -0.01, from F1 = 0.0059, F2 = -0.013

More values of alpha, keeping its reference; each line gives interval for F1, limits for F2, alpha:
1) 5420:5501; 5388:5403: 0.02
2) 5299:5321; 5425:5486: 0.00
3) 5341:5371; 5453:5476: 0.01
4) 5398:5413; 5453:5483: -0.02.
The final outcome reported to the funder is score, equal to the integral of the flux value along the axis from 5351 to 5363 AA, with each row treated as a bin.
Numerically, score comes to 72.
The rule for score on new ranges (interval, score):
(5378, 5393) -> 89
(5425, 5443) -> 105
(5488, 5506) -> 104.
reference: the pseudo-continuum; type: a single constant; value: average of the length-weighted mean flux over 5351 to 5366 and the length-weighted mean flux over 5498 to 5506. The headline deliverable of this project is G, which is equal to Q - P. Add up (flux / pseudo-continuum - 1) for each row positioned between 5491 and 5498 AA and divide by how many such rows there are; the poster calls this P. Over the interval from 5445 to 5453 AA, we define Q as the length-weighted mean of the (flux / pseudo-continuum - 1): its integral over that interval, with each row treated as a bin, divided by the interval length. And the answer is 0.007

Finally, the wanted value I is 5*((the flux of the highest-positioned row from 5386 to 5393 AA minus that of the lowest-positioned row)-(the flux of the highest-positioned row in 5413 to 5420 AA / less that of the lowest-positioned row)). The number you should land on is -1.92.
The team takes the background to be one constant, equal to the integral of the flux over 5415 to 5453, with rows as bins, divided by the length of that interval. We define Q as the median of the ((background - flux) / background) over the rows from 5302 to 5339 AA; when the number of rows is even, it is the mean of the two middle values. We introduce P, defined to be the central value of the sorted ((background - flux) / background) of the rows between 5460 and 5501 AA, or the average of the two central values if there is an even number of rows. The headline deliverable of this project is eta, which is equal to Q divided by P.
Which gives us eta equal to 2.6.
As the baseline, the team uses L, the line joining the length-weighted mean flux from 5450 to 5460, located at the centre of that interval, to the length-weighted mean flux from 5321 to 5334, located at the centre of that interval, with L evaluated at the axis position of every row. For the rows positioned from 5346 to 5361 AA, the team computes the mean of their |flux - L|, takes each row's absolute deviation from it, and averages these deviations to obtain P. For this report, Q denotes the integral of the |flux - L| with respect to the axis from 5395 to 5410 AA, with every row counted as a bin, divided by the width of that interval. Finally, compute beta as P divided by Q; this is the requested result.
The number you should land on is 0.1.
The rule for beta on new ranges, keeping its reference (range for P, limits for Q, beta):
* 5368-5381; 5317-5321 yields 0.5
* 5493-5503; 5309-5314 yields 0.1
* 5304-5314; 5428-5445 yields 0.3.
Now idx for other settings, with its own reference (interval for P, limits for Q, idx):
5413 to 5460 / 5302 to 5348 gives 0.21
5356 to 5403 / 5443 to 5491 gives 0.20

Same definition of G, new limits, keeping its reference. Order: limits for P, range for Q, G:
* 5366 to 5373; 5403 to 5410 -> -0.005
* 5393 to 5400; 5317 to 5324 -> 0.033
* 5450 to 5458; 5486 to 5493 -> 0.004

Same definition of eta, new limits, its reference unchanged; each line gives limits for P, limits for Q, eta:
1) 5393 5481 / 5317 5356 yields 2.6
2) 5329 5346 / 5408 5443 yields 0.1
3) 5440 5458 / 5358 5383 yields 0.6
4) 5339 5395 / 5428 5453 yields -0.1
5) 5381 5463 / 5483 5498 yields 1.8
